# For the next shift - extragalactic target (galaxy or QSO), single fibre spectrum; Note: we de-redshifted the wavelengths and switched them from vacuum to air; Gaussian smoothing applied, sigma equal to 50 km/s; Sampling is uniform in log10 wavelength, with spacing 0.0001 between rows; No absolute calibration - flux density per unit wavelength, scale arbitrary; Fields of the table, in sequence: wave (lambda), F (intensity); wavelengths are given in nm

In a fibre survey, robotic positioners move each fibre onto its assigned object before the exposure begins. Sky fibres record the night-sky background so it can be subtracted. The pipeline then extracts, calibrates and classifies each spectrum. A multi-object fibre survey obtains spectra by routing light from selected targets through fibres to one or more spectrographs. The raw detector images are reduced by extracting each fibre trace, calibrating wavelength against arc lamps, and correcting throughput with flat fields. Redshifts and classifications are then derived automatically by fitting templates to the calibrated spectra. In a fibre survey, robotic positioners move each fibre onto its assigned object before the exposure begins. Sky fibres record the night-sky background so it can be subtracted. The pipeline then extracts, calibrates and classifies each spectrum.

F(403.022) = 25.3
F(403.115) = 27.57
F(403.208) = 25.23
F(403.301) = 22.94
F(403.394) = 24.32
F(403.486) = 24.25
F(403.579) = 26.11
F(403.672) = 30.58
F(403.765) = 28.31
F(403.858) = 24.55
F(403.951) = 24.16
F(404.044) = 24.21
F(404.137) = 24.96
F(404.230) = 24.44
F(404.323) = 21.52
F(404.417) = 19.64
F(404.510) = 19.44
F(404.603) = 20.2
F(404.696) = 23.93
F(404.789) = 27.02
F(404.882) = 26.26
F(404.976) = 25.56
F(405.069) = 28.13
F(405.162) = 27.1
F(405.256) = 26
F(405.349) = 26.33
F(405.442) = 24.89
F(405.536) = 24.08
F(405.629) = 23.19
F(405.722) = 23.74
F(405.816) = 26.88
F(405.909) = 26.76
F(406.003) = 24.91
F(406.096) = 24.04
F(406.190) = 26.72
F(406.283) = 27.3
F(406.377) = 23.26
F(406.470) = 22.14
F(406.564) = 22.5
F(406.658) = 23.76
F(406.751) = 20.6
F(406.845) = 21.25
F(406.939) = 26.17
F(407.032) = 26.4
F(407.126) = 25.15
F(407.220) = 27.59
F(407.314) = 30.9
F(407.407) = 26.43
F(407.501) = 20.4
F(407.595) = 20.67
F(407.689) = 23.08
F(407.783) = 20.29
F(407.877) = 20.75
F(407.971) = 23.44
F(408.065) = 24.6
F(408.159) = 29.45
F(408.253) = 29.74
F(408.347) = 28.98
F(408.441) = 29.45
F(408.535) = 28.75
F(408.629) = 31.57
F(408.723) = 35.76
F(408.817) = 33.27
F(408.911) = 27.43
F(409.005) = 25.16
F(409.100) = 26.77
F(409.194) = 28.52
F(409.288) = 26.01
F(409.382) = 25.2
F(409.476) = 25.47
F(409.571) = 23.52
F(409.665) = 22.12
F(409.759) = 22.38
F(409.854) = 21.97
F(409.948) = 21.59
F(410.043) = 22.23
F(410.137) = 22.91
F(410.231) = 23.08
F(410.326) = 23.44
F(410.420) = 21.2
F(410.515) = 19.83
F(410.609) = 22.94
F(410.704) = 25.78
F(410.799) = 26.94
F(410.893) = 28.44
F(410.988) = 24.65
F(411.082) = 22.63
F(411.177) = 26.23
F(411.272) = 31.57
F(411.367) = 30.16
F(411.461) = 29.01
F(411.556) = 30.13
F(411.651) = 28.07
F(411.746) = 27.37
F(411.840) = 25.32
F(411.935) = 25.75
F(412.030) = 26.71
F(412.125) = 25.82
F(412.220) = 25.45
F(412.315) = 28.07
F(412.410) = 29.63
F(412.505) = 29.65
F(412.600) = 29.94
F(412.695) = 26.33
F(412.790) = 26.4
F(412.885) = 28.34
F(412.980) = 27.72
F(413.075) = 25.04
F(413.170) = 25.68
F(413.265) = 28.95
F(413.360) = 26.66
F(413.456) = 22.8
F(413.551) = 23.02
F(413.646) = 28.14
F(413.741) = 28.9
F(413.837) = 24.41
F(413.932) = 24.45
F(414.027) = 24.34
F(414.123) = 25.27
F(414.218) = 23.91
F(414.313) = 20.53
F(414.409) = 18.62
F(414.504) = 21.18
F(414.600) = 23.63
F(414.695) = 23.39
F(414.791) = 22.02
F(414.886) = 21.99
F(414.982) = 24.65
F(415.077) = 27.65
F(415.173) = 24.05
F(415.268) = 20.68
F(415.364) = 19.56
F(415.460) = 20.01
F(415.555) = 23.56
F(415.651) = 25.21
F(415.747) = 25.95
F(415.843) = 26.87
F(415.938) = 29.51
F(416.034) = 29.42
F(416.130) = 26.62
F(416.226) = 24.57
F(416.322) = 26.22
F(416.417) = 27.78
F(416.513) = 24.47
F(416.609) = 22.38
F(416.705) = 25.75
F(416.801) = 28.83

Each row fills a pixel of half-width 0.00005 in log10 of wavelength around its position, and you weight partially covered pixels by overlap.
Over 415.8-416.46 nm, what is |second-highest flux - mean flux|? 2.1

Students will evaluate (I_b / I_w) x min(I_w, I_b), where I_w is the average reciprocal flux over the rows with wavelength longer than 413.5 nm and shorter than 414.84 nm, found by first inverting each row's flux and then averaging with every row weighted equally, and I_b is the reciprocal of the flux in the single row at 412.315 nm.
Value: 0.030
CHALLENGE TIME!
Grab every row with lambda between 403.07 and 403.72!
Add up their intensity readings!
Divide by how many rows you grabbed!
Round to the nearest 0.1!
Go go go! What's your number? 25.9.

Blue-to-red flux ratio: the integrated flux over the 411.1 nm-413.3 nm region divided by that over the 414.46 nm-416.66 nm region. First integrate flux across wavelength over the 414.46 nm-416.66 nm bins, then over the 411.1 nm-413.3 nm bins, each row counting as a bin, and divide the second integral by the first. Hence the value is 1.13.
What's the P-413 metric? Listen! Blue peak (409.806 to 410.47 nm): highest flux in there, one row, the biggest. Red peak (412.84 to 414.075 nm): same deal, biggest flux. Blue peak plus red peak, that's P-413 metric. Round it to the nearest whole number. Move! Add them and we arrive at 52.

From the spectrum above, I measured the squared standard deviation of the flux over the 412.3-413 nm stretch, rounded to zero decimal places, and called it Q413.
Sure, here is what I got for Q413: 2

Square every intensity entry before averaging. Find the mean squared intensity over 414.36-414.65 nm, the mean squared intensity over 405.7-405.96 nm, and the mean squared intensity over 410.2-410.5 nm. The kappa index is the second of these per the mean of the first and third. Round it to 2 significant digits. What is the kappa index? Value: 1.4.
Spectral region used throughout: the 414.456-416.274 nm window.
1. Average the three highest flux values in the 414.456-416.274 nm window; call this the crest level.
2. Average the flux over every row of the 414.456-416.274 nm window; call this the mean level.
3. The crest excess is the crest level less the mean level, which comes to 4.6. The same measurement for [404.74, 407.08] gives 2.5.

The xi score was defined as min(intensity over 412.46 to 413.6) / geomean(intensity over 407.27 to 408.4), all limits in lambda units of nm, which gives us 0.93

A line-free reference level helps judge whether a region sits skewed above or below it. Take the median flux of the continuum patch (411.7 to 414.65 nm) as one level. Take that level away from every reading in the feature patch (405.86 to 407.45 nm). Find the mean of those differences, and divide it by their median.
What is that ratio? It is 1.2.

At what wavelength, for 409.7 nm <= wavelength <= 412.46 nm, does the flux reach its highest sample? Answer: 411.272 nm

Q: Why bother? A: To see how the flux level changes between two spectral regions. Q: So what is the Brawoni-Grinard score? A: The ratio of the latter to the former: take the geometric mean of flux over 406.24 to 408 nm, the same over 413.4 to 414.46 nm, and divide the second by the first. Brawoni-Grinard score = 1.01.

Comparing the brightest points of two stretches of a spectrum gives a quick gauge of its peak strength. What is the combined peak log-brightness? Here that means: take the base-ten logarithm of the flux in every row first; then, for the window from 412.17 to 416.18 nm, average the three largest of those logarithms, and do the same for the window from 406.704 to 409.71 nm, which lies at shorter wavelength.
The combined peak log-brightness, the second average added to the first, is 3.00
